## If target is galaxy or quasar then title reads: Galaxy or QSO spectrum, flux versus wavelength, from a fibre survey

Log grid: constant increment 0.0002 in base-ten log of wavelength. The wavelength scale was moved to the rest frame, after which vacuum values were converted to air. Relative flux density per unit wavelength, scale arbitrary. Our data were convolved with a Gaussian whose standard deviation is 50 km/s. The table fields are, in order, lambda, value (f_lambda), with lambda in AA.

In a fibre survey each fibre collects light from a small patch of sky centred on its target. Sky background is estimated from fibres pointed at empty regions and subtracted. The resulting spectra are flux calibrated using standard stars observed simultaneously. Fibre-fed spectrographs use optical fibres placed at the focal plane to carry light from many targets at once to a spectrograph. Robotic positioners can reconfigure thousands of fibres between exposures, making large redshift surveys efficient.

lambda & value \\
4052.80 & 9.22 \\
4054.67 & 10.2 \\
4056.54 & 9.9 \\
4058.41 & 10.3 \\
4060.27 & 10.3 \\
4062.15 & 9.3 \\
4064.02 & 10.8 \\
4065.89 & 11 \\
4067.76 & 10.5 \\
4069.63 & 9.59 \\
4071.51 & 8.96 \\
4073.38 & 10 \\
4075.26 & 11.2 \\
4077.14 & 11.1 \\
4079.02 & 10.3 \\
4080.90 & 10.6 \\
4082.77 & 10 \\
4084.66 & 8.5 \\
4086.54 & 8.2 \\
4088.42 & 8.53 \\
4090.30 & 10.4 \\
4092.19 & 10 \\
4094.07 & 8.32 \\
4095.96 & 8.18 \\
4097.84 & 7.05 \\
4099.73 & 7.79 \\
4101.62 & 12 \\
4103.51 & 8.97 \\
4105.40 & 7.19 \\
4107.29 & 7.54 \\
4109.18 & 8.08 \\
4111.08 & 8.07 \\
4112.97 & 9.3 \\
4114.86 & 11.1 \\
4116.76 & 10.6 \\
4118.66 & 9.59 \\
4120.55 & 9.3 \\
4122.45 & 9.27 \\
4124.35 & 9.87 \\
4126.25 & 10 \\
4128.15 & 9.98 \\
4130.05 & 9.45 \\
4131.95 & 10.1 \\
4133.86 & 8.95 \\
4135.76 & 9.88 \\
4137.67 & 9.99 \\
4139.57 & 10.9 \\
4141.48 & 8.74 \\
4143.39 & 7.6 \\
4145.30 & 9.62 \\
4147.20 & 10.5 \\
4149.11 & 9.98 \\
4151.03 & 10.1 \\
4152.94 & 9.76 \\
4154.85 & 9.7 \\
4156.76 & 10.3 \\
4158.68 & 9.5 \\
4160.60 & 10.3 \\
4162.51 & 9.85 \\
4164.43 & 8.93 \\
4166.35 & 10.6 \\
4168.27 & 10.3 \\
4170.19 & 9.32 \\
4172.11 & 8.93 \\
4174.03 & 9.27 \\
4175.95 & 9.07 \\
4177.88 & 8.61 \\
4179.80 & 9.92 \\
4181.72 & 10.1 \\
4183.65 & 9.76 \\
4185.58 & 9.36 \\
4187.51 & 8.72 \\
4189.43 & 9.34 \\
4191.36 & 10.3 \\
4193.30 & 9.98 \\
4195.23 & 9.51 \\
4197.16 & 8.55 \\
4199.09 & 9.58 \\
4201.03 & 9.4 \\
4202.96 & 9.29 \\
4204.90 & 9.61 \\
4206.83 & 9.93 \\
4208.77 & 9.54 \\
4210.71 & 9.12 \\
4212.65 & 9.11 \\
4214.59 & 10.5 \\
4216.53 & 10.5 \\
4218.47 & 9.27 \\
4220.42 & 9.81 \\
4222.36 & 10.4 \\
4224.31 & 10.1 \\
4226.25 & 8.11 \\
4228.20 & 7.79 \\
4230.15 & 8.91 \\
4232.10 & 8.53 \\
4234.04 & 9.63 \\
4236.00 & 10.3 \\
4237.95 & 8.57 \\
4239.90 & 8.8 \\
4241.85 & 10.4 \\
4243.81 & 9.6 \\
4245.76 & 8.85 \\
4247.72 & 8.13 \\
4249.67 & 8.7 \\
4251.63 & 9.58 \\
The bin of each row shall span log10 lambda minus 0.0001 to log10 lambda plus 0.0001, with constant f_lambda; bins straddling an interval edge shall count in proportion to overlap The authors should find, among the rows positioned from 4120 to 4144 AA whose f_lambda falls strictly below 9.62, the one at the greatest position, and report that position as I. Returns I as 4143.39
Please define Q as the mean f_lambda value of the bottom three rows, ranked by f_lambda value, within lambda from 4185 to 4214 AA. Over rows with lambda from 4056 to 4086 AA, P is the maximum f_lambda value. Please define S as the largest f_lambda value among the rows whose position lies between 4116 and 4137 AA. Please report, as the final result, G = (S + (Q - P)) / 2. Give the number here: 4.10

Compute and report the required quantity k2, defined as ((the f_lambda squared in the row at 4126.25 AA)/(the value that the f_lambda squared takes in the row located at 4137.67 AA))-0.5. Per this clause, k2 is 0.50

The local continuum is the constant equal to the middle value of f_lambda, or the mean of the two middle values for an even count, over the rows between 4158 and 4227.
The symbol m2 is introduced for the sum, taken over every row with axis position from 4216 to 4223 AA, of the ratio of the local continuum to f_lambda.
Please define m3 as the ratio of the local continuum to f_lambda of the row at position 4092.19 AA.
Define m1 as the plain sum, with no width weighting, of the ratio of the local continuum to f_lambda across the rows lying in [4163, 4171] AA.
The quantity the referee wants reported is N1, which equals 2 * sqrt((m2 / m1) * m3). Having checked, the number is 1.93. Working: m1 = 3.91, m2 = 3.82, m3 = 0.95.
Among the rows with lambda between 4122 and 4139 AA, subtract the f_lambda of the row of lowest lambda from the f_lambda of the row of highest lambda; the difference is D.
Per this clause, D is 0.7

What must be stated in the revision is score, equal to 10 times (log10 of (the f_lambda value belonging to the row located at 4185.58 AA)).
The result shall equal 9.7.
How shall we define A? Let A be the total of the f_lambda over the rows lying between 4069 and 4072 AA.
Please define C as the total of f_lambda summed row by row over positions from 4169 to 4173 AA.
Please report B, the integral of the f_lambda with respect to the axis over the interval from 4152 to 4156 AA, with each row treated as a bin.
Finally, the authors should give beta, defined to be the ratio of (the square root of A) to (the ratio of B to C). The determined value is 2.01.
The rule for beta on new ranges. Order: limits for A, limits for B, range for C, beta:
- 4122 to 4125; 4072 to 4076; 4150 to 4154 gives 2.09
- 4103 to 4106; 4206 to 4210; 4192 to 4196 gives 2.02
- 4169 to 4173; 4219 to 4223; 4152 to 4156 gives 2.08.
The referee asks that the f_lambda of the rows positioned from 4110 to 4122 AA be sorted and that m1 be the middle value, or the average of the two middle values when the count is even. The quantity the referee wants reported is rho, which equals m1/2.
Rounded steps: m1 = 9.4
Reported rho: 4.7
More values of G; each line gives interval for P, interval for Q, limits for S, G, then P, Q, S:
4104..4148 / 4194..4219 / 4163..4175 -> 4.21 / 11.1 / 8.9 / 10.6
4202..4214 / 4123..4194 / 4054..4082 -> 4.79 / 9.93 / 8.3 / 11.2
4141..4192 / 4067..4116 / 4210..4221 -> 3.58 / 10.6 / 7.3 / 10.5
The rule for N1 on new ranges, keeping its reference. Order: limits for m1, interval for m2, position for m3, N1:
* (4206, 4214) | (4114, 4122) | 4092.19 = 1.88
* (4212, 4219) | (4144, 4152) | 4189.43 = 2.00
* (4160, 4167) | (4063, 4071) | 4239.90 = 2.02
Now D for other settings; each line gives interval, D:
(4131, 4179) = -1.5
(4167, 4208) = -0.4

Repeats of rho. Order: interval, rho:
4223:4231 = 4.3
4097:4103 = 3.9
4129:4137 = 4.8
